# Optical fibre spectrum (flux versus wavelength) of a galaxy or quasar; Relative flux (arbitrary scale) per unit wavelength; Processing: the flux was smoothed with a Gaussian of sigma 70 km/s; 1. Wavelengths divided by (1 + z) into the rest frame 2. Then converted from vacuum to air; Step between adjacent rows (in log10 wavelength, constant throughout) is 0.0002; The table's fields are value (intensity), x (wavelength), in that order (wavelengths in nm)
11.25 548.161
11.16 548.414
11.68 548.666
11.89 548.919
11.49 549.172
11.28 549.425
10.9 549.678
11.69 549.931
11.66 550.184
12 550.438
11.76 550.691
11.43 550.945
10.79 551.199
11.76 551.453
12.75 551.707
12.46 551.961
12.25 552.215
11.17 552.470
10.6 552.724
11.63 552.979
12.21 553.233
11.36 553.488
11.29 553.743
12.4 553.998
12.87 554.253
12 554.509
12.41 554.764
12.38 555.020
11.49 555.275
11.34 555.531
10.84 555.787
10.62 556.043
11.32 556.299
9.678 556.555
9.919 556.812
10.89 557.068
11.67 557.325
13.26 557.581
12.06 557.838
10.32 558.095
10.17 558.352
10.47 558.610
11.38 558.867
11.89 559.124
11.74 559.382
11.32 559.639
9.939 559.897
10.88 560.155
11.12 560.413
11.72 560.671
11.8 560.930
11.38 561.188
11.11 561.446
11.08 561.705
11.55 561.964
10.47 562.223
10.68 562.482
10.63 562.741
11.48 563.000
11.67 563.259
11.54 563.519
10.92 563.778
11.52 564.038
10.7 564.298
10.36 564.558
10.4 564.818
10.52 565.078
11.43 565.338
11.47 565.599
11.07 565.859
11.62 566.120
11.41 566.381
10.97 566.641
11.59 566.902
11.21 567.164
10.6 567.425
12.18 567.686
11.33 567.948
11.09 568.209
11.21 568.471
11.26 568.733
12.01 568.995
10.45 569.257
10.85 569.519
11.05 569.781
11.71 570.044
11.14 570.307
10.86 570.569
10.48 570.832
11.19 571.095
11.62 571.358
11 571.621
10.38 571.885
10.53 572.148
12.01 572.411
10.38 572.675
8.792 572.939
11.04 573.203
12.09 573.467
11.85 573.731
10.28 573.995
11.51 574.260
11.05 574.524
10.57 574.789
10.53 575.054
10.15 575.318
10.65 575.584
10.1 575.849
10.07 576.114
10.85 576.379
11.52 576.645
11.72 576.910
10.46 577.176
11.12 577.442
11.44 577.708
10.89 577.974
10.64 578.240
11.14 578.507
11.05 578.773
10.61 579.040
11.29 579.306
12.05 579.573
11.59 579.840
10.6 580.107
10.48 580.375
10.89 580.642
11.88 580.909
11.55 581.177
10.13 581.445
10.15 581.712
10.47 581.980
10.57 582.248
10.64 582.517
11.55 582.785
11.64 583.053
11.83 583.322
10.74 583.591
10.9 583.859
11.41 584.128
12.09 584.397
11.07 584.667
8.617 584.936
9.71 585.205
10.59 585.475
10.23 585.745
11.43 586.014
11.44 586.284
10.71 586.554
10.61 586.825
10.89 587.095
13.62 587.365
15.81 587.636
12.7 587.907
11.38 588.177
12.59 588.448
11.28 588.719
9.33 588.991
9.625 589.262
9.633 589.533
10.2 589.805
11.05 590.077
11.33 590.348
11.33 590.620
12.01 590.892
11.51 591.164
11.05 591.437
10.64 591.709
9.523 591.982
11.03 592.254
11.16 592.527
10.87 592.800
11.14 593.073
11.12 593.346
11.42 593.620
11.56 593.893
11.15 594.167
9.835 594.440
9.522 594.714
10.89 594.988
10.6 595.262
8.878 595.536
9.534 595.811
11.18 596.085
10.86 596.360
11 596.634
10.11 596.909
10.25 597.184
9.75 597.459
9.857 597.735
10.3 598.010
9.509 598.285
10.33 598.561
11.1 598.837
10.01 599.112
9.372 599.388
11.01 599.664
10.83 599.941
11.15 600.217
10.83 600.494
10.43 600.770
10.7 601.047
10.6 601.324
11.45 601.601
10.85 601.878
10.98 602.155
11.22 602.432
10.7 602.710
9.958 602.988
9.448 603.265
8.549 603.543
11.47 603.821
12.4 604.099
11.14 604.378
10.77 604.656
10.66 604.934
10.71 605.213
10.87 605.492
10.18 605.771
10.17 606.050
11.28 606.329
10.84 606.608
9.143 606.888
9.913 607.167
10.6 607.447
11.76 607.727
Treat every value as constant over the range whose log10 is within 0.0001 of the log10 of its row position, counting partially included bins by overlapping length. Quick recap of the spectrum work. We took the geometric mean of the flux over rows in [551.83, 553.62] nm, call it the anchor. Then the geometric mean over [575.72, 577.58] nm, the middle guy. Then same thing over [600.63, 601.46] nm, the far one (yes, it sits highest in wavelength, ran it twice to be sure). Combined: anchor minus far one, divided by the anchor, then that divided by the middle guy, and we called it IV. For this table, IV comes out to 0.0085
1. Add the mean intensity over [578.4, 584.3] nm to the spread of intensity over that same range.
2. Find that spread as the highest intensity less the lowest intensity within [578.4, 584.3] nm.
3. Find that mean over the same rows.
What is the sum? 13.0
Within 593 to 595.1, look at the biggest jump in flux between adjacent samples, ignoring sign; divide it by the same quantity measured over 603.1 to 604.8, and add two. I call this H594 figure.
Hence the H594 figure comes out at 2.47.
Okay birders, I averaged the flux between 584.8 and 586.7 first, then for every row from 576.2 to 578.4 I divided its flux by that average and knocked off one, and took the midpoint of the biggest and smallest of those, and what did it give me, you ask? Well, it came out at 0.067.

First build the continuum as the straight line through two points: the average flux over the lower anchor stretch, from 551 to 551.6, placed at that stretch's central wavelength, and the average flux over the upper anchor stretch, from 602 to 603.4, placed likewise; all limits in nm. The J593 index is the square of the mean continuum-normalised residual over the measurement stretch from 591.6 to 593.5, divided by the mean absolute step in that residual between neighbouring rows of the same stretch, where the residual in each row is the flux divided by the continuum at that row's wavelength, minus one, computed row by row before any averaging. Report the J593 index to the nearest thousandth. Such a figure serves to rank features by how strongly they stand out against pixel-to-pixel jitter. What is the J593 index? 0.004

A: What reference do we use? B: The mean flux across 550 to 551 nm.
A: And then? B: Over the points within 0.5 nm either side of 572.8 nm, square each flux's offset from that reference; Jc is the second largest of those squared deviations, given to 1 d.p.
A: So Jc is 1.8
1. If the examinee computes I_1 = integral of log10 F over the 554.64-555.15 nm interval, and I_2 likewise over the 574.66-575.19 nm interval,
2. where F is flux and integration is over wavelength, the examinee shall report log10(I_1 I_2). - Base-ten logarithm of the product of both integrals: -0.519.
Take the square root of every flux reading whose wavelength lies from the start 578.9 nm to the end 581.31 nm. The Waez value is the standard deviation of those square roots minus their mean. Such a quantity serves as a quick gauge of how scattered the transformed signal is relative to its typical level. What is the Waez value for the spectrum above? -3.26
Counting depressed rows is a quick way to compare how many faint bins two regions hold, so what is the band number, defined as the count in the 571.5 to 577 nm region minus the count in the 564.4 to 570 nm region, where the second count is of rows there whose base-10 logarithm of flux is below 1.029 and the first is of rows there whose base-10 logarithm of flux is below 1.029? 6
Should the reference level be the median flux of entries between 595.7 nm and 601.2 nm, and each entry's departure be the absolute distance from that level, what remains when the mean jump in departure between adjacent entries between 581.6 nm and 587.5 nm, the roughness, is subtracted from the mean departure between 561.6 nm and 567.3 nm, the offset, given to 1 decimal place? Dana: 0.1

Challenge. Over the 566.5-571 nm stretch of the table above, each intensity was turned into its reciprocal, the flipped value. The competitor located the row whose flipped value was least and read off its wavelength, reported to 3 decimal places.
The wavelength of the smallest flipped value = 567.686 nm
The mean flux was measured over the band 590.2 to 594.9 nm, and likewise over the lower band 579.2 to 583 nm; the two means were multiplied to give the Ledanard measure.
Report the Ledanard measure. 120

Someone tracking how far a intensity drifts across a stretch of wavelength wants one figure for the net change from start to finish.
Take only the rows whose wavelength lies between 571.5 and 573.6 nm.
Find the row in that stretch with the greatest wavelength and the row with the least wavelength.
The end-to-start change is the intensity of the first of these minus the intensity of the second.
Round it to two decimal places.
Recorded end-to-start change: 1.09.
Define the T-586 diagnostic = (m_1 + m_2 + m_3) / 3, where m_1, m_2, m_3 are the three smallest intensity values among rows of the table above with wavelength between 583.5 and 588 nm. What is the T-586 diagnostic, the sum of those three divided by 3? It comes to 9.5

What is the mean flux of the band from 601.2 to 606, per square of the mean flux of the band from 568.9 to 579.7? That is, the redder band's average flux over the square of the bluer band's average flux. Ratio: 0.0892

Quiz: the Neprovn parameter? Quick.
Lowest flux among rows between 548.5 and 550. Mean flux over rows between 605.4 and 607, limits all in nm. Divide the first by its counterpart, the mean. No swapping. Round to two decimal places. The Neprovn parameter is 1.05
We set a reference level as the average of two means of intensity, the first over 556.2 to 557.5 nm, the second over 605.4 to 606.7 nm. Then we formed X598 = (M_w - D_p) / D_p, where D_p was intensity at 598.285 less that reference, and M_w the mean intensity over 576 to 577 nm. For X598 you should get -10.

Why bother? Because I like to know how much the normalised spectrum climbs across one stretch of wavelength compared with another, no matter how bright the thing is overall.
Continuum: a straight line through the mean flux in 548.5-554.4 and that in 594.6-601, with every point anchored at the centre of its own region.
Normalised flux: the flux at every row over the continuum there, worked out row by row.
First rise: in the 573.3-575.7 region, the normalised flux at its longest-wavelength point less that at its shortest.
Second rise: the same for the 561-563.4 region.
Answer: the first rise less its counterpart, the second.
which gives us -0.156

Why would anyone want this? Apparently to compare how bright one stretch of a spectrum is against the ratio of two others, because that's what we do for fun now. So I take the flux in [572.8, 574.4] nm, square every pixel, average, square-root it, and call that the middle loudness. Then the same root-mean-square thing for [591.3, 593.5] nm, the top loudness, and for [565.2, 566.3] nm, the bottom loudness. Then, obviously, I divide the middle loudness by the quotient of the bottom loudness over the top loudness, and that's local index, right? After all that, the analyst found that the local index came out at 10.4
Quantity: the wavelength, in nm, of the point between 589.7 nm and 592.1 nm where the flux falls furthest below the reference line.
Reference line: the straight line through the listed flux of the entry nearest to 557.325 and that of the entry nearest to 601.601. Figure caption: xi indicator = 591.982 nm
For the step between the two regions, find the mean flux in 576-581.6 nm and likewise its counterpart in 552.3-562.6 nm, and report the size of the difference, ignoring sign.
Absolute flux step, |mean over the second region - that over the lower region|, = 0.3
